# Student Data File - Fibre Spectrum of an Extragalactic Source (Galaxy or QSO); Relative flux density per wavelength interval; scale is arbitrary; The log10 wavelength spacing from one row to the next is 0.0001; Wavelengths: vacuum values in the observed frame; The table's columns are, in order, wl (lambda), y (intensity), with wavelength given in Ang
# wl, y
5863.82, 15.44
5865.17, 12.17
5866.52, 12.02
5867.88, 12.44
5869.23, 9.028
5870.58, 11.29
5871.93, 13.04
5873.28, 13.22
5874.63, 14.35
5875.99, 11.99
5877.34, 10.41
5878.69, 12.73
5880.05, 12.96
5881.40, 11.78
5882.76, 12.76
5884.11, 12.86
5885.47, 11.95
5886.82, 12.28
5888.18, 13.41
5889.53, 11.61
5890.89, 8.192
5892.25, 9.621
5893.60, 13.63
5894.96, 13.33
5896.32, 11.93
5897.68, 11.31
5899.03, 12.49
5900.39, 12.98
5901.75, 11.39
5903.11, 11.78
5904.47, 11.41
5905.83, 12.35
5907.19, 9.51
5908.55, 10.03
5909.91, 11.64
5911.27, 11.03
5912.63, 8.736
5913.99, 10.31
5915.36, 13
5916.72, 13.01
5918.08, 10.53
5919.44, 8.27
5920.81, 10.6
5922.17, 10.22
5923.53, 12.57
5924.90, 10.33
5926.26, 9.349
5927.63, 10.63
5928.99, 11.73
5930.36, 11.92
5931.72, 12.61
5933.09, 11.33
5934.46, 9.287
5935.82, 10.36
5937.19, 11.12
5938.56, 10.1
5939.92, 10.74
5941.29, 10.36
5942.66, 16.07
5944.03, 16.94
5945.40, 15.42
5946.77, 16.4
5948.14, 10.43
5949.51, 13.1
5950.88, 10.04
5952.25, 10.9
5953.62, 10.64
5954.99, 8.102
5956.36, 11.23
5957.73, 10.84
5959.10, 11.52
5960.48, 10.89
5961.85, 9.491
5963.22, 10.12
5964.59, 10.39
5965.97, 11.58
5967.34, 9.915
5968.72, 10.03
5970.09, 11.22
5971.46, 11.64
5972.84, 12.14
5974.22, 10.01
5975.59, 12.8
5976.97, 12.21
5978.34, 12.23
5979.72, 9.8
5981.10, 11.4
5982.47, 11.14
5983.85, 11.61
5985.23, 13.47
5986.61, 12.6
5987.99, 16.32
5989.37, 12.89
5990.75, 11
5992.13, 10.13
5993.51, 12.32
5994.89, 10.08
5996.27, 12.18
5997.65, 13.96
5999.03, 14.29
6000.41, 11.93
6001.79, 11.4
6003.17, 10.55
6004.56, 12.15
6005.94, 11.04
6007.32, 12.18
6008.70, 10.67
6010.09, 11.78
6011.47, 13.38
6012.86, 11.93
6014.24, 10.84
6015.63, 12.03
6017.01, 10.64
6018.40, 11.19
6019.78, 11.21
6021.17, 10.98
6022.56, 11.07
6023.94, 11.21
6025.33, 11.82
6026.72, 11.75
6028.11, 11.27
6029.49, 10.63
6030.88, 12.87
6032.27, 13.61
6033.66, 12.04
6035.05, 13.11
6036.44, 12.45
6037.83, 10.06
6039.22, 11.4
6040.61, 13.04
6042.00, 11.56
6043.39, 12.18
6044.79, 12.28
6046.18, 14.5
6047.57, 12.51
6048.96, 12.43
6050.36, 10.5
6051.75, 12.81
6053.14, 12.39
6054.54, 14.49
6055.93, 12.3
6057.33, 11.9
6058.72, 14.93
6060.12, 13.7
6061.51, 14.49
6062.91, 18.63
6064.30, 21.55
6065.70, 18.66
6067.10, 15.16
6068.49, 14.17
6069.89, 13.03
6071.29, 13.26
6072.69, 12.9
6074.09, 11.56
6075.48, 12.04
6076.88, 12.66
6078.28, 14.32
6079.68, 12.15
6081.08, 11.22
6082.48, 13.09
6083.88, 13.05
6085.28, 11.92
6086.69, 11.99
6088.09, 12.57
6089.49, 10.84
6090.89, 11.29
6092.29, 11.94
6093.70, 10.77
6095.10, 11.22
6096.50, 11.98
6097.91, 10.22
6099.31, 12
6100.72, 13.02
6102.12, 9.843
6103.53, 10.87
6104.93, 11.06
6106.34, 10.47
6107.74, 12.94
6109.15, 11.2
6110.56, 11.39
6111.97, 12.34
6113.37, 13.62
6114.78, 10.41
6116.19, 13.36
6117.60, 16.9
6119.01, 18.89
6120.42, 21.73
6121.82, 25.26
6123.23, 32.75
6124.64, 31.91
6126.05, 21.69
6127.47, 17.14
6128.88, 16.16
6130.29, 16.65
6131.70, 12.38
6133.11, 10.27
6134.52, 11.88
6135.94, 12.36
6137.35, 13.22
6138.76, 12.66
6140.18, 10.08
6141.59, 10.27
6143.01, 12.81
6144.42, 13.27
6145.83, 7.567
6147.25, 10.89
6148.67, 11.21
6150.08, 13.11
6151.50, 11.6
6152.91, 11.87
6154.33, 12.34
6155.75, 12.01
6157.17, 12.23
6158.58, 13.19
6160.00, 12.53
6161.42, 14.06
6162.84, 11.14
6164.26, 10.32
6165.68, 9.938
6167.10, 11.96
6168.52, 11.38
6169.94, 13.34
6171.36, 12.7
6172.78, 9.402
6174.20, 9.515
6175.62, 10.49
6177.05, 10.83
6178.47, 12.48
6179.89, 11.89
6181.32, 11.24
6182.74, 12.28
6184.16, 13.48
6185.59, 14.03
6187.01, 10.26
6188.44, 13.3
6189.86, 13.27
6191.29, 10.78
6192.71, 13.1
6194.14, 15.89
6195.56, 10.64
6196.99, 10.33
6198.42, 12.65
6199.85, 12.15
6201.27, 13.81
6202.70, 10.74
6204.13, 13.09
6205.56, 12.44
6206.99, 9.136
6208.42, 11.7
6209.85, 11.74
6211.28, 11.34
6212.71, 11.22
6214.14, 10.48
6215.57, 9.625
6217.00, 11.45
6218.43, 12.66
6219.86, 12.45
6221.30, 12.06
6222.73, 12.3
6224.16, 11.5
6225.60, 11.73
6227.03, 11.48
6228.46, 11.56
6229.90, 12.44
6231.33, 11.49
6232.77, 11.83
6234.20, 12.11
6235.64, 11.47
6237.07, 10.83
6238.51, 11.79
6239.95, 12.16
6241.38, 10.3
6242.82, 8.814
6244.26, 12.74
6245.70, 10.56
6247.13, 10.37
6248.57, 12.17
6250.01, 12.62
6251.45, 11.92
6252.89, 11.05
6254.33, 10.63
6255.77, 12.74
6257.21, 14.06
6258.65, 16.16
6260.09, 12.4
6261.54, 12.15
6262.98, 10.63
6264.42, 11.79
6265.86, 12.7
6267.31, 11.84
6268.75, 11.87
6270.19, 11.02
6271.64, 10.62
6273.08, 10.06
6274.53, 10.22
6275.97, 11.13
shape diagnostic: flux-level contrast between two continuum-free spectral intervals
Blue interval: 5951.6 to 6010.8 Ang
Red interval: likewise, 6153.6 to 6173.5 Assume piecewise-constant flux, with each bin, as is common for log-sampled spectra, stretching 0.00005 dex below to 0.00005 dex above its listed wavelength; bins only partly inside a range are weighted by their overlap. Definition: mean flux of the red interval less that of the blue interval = 0.4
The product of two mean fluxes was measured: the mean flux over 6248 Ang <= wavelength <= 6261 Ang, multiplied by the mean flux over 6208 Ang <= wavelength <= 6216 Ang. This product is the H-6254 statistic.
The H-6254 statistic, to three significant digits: 139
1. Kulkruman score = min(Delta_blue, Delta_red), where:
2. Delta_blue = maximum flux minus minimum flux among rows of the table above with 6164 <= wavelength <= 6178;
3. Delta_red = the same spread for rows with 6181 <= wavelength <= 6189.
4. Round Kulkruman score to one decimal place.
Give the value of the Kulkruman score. 3.8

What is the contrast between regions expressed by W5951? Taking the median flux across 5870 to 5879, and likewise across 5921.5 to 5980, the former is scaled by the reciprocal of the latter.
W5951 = 1.17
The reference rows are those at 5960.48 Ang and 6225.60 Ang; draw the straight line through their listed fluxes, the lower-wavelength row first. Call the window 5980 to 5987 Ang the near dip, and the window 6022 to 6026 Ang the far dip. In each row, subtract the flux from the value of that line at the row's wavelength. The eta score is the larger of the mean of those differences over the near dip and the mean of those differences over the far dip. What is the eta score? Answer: -0.3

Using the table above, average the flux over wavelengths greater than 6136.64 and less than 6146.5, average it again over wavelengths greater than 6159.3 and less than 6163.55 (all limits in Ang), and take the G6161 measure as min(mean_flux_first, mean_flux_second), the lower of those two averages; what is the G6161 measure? 11.4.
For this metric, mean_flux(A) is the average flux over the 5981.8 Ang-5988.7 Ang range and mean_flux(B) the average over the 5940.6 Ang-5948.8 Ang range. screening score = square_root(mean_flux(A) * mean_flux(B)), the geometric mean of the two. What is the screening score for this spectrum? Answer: 13.6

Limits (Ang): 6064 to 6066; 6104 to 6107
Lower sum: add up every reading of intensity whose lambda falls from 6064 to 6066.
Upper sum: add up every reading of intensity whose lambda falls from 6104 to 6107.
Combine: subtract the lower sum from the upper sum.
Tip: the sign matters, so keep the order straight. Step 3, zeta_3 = -19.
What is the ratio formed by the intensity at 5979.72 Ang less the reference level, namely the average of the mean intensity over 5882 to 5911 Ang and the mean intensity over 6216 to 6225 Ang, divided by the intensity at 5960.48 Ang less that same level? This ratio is 2.1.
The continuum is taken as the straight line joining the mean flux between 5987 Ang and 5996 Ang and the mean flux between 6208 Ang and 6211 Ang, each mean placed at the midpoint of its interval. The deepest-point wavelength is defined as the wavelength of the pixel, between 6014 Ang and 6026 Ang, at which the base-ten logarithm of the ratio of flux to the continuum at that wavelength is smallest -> 6017.01 Ang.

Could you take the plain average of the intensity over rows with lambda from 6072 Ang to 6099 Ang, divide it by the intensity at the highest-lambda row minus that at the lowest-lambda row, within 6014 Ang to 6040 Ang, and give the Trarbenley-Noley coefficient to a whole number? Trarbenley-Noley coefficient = 21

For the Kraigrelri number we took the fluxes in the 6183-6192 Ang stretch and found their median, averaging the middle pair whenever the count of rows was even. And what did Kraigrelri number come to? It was 13.3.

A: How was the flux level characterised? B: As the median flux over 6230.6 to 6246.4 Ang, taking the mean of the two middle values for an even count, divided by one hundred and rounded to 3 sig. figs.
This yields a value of 0.115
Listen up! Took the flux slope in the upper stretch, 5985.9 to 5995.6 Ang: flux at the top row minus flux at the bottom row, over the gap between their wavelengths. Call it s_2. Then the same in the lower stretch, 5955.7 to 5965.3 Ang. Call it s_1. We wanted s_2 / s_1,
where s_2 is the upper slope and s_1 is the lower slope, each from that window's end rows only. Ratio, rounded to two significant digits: 3.0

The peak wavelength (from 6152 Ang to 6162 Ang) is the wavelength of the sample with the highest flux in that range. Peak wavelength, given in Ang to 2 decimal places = 6161.42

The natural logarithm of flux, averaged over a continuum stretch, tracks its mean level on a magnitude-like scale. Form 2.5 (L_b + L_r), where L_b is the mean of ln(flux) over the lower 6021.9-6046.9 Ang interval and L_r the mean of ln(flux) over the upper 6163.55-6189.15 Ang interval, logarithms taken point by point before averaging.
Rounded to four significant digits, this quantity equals 12.32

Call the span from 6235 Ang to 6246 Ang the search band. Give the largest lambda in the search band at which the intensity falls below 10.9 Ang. 6245.70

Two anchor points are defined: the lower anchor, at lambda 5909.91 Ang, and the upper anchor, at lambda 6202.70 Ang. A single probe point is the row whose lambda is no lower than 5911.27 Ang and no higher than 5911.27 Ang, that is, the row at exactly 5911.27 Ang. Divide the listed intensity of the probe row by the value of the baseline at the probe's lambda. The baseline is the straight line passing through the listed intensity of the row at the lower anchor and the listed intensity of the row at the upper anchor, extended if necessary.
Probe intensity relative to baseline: 0.95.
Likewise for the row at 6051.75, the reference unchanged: 1.14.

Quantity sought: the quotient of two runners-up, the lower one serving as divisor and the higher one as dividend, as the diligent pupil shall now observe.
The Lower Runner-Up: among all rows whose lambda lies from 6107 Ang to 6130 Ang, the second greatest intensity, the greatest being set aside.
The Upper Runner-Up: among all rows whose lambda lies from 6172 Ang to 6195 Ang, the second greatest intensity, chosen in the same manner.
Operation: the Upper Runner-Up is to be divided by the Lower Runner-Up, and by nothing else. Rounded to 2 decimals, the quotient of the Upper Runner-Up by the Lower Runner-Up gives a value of 0.44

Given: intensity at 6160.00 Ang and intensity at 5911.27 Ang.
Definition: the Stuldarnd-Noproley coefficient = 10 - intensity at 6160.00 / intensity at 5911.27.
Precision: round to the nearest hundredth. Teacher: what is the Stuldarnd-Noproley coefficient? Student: 8.86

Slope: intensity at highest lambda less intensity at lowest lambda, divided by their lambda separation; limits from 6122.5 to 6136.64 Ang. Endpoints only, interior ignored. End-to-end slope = -1.60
